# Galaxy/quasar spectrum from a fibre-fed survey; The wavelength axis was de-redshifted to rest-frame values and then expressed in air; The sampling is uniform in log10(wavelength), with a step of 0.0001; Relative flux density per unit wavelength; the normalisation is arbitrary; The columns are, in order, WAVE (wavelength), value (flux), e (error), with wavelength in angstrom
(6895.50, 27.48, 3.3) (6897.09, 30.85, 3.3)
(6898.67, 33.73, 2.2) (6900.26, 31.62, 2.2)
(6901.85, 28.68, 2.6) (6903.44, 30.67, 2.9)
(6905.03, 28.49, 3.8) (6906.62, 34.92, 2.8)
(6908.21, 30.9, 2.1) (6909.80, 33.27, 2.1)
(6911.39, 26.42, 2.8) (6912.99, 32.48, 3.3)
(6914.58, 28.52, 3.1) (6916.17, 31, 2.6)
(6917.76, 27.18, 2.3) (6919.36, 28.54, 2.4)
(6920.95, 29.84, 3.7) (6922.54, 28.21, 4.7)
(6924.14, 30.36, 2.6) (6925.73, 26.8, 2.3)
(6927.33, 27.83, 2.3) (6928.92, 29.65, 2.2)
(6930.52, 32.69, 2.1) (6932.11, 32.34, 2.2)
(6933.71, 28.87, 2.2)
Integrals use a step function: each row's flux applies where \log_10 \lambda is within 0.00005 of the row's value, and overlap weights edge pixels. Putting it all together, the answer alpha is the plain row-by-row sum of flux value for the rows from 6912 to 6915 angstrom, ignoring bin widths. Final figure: 61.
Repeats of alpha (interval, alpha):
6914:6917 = 60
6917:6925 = 144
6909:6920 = 207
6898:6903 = 94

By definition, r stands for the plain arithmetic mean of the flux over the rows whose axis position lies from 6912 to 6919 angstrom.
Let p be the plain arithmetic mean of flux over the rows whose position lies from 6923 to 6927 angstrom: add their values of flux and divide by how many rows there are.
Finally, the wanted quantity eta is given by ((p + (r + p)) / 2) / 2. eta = 21.7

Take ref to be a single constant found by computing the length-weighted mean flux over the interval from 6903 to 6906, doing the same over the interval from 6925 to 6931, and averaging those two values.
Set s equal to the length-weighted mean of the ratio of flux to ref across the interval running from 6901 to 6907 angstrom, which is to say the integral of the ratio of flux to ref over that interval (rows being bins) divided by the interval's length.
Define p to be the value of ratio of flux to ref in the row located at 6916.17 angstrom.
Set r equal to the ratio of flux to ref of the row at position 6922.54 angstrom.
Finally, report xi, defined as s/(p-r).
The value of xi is 11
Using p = 1.05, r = 0.96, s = 1.03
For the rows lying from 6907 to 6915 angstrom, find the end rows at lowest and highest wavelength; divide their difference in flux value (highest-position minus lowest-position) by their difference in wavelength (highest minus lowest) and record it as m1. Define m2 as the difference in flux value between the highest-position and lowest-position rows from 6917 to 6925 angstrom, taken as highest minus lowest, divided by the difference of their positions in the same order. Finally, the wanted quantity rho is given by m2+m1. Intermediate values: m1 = -0.4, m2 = 0.50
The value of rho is 0.12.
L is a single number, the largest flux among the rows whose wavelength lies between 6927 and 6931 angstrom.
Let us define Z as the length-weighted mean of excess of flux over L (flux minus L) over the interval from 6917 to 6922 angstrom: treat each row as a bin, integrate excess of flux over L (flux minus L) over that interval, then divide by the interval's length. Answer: -4.2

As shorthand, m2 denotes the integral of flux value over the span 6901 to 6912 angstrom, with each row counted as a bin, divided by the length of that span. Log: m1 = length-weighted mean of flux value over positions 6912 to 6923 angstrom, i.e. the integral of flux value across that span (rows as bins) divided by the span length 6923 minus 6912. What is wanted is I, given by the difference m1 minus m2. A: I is -1.2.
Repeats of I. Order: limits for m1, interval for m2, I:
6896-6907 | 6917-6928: 2.7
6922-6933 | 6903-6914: -1.3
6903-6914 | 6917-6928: 2.6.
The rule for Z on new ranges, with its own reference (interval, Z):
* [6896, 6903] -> -1.7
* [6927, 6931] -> -2.6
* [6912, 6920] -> -3.2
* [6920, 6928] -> -4.1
